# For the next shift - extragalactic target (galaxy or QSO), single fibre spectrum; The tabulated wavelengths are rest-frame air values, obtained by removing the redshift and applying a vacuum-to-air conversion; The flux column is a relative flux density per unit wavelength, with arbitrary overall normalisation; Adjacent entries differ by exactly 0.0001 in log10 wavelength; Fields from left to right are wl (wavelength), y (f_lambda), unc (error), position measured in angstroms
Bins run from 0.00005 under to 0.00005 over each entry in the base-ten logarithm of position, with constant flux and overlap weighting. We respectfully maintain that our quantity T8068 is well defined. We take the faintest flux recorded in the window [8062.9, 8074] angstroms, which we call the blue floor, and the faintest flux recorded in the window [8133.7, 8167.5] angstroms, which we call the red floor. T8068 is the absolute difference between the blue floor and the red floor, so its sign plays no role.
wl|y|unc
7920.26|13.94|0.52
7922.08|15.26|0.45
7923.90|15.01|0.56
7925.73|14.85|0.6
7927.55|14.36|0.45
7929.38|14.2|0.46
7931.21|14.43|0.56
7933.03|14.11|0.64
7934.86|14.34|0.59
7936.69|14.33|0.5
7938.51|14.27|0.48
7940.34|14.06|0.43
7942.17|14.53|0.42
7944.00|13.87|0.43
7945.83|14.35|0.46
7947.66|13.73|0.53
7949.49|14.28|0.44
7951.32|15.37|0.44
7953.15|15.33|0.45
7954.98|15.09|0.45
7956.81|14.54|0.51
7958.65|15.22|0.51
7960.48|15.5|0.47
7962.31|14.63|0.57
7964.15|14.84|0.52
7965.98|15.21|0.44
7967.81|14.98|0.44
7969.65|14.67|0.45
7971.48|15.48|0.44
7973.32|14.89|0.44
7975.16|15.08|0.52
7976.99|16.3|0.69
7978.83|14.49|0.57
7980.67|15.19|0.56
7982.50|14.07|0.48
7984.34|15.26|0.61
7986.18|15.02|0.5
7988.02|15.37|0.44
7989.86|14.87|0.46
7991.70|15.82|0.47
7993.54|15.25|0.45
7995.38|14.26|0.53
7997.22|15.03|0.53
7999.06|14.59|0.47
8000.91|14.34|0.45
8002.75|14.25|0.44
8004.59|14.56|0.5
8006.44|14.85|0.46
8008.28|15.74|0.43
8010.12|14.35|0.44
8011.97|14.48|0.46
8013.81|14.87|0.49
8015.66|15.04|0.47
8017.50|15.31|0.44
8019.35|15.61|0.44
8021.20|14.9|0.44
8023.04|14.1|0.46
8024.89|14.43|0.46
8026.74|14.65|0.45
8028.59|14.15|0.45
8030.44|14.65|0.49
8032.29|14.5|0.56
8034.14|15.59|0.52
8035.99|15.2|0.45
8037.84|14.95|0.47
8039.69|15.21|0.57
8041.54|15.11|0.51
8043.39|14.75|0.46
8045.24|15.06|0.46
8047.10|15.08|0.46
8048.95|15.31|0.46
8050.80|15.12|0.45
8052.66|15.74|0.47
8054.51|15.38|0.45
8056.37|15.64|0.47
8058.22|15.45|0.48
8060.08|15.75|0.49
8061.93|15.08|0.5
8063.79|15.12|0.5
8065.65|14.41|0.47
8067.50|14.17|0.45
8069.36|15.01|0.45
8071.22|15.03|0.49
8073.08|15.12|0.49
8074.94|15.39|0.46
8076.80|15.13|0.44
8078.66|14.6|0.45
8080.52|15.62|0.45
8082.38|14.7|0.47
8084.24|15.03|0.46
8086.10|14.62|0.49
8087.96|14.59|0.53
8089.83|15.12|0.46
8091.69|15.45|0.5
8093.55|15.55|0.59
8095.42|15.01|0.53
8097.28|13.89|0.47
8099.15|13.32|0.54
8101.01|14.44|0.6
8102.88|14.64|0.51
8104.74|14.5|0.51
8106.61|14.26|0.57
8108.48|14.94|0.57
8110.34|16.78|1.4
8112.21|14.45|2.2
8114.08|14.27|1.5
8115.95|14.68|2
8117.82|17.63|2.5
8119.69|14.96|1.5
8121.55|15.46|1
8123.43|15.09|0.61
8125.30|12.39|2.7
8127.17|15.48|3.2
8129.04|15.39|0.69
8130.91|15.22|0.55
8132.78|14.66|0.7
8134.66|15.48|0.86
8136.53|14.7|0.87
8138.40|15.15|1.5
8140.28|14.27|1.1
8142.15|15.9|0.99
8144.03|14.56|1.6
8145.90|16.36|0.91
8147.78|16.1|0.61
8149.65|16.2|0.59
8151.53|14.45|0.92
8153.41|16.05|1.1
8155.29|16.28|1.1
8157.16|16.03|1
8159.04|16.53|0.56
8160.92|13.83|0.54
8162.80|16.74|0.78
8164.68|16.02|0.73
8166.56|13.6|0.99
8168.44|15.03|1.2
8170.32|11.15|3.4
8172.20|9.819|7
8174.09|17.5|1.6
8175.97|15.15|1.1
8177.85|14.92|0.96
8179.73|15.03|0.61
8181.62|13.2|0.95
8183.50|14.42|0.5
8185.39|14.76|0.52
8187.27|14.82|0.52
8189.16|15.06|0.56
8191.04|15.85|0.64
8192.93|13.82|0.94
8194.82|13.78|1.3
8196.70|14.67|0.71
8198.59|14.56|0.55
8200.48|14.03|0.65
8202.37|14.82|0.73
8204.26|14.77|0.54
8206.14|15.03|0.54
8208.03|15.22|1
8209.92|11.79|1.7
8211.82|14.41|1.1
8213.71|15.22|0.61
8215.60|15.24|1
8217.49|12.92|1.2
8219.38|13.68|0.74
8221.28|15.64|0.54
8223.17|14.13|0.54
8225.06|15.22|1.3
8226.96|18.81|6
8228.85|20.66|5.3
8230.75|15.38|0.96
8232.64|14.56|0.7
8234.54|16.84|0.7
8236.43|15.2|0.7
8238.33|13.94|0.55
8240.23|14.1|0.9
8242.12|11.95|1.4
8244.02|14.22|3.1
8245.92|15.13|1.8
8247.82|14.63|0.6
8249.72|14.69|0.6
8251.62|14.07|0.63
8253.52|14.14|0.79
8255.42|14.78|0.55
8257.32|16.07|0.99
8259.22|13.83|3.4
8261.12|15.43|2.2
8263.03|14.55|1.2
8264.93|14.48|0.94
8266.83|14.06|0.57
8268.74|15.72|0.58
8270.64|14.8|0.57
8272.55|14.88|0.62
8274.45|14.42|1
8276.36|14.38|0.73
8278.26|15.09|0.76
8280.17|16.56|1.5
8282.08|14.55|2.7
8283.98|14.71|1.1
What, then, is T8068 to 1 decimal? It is 0.6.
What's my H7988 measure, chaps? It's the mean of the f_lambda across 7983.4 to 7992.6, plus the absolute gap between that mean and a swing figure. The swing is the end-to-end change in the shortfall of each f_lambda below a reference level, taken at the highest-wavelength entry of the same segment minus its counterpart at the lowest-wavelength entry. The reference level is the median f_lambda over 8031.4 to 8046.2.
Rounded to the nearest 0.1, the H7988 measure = 31.1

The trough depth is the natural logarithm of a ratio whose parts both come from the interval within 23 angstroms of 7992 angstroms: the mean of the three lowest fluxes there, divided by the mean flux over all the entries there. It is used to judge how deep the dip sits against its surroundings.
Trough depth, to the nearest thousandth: -0.050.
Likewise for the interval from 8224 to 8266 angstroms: -0.133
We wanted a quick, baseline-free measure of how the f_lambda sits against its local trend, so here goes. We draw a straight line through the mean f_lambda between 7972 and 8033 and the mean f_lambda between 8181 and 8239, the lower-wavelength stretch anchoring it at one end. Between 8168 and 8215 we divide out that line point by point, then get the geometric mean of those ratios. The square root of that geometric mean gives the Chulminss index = 0.98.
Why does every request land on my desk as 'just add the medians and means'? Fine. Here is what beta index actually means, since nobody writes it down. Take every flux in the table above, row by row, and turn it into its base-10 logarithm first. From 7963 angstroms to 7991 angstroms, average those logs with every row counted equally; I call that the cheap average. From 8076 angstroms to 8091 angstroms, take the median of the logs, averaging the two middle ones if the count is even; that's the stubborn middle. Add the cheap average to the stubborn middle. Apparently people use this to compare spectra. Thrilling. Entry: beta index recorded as 2.35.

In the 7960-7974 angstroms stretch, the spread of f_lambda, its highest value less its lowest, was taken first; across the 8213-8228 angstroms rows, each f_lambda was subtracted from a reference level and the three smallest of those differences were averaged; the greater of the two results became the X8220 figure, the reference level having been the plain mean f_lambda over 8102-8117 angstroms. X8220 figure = 0.87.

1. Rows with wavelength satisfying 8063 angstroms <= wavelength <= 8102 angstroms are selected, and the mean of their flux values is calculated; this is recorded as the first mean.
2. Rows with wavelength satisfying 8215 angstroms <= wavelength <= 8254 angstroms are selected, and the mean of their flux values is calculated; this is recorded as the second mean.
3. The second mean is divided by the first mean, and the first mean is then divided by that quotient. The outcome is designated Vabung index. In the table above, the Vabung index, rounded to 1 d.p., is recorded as 14.6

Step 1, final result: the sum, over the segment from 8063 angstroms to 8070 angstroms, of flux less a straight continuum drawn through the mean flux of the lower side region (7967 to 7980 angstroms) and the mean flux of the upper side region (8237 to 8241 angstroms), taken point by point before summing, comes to 0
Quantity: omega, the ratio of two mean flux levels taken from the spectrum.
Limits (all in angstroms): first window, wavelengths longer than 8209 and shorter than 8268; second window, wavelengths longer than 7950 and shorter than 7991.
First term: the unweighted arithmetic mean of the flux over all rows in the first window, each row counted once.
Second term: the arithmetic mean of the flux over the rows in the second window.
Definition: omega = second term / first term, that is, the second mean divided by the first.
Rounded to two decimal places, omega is 1.02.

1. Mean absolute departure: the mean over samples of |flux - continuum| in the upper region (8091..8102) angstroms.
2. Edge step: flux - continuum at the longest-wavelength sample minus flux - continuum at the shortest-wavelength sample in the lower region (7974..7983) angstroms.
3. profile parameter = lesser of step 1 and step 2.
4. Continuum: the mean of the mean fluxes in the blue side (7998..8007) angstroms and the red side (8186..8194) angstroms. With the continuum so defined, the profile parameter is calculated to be -1.0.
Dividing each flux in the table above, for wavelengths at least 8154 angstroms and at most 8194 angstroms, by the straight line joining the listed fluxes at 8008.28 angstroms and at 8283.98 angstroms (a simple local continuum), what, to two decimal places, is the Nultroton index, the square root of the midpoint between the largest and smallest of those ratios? 0.95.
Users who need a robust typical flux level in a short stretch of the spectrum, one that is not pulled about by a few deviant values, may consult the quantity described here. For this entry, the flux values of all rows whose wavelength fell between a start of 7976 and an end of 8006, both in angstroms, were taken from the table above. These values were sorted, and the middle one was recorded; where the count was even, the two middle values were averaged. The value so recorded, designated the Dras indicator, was 14.9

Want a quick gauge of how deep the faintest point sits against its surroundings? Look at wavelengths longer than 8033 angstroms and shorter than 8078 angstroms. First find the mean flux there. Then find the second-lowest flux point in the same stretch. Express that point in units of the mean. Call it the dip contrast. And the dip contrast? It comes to 0.951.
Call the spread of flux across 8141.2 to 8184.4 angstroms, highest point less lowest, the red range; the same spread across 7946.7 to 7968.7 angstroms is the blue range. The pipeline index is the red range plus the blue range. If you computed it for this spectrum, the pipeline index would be 9.5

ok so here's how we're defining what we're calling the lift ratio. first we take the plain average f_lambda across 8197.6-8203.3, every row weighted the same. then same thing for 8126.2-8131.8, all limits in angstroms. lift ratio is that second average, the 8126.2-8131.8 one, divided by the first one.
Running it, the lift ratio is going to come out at 1.062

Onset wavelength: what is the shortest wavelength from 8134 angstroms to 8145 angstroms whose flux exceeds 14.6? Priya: 8134.66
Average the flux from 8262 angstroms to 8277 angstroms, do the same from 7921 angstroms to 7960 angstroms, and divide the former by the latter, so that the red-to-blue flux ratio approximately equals 1.01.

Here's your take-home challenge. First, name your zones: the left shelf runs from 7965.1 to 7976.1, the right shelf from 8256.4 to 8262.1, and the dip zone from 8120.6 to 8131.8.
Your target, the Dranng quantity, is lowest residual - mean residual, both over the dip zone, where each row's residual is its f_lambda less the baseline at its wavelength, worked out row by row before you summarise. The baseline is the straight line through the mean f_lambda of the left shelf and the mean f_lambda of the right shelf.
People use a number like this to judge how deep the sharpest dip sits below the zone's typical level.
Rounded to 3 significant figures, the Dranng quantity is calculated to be -2.45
